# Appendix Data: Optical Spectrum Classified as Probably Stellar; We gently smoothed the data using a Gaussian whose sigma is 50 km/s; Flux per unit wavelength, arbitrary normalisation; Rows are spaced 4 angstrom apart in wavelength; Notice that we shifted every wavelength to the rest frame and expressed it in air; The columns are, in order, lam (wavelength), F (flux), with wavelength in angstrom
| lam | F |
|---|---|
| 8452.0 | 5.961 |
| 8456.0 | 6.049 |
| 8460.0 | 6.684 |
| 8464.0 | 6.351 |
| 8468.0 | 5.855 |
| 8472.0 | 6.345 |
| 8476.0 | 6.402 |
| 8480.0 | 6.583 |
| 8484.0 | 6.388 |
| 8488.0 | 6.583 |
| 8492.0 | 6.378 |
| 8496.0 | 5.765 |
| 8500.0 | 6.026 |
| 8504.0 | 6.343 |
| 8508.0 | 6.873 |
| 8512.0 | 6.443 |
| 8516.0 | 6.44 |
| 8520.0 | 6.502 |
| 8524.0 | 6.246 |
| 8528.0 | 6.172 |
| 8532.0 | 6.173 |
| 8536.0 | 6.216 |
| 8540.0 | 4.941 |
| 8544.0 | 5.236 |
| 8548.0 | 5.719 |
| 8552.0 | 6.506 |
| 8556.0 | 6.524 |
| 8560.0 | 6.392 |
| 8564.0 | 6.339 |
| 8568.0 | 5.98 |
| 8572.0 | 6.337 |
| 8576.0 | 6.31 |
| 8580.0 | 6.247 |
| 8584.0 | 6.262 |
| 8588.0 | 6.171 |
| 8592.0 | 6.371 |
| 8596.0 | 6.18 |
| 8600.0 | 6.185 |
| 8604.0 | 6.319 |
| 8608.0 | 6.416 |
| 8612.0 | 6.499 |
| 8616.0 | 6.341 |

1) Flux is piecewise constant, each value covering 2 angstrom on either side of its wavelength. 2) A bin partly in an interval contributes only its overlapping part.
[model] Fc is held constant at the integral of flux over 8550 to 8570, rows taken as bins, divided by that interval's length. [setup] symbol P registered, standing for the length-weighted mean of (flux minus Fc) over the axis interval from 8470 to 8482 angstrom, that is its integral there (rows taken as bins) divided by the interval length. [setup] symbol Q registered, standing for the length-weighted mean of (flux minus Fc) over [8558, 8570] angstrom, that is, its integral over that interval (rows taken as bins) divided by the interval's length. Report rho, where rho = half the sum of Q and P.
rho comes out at -0.01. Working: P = 0.10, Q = -0.111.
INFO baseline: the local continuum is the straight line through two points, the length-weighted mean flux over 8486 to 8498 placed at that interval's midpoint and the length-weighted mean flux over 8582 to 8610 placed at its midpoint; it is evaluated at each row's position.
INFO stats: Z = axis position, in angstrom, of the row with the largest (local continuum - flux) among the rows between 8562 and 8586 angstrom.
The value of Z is 8568.0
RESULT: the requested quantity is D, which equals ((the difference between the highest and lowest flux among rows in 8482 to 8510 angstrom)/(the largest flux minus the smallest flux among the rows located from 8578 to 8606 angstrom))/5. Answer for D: 1.1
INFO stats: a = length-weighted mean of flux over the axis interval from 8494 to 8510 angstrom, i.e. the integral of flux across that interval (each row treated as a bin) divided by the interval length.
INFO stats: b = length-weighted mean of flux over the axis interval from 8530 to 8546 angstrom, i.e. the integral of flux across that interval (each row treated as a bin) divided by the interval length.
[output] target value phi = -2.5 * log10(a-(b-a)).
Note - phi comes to -2.09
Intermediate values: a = 6.25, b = 5.64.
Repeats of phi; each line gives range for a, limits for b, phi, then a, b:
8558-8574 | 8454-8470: -2.00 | 6.26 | 6.23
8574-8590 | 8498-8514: -1.96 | 6.25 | 6.42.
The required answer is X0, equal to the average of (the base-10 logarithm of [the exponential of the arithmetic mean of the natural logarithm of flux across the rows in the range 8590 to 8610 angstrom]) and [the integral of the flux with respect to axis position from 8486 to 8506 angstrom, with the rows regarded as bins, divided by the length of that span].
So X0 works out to 3.51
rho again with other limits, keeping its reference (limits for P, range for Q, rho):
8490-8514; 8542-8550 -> -0.46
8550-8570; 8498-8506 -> -0.08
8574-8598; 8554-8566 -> -0.01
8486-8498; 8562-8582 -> -0.11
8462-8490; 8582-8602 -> -0.05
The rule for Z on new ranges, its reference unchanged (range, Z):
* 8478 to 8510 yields 8496.0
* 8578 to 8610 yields 8588.0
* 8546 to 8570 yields 8548.0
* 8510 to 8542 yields 8540.0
